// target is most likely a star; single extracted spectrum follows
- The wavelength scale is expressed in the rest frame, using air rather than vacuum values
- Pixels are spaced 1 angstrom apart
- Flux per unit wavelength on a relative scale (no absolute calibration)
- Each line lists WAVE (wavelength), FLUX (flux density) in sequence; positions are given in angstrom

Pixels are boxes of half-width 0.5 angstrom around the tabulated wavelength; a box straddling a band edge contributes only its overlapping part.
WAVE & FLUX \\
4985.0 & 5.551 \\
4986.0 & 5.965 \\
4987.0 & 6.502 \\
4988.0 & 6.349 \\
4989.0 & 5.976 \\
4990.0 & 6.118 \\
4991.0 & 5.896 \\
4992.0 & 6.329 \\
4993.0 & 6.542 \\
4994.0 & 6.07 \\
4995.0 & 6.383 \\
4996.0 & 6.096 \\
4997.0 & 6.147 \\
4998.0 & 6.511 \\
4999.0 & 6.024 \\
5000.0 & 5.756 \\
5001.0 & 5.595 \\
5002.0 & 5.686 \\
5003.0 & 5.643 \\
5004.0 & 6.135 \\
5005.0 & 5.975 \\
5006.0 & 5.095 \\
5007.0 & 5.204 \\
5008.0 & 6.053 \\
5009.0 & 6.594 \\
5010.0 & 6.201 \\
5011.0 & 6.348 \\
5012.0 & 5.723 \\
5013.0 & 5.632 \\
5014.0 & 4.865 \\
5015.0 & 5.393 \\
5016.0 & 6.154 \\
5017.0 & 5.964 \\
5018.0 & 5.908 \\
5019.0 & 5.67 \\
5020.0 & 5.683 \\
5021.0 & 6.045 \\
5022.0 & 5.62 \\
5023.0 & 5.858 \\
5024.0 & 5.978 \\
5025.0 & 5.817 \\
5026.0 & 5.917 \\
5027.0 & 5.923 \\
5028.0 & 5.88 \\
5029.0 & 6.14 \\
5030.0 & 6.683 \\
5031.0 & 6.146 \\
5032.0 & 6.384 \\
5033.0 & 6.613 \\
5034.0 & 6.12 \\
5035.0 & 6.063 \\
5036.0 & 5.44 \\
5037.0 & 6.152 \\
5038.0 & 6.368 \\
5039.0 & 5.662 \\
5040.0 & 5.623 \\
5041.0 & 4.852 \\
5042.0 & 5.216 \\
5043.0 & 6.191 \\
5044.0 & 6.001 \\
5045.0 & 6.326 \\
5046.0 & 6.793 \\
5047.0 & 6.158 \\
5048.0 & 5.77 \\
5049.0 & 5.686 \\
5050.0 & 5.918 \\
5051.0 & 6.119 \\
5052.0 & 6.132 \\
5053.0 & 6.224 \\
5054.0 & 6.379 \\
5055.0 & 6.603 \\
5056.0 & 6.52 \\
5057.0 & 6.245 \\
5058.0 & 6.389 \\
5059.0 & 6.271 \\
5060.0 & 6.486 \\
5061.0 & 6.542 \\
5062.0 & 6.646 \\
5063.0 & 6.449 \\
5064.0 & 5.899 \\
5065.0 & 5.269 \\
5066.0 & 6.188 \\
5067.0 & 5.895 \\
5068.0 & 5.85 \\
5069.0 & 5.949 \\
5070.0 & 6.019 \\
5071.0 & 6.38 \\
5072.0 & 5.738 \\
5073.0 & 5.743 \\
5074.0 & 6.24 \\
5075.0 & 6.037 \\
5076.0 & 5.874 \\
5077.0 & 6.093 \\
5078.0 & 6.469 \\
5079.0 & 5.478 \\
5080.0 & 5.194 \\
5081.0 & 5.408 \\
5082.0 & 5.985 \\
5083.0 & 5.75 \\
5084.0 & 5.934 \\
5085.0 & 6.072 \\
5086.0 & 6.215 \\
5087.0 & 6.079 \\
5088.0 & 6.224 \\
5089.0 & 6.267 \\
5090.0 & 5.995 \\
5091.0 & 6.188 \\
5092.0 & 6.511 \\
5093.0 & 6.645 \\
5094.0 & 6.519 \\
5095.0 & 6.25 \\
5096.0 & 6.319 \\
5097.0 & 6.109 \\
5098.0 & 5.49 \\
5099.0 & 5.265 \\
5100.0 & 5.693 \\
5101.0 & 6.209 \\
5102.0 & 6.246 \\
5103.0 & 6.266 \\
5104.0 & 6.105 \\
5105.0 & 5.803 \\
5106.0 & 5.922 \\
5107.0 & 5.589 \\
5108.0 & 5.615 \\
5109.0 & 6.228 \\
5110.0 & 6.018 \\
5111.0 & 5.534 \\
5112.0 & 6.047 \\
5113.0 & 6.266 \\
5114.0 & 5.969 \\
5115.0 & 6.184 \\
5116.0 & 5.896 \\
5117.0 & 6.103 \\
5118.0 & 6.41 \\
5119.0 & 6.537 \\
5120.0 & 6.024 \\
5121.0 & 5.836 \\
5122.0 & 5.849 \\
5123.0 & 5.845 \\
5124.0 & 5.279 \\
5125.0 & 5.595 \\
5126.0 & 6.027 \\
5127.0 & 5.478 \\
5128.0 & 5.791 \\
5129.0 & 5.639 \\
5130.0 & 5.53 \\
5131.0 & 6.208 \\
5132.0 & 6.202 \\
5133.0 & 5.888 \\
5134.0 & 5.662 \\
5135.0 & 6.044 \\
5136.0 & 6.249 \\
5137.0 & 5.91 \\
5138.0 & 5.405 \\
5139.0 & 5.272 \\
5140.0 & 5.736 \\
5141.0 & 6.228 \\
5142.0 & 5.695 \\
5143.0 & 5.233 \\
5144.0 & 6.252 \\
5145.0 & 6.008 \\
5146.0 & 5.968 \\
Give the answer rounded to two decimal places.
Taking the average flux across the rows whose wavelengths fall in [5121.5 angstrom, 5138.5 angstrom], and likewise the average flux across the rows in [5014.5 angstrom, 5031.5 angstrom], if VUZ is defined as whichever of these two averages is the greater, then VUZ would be 5.93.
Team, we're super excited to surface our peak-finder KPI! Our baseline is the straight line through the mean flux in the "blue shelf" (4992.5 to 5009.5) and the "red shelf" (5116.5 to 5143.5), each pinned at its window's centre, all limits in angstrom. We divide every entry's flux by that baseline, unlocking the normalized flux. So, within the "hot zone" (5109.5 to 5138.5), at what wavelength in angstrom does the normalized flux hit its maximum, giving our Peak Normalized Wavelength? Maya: 5119.0 angstrom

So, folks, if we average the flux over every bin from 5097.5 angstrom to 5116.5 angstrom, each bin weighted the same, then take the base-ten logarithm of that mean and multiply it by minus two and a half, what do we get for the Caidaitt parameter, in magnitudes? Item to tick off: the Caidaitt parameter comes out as -1.93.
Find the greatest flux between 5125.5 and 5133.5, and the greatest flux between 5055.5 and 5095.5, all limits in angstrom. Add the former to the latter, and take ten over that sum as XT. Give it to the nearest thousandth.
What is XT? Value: 0.778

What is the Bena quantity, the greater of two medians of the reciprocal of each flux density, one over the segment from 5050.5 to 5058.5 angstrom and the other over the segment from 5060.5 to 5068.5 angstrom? 0.166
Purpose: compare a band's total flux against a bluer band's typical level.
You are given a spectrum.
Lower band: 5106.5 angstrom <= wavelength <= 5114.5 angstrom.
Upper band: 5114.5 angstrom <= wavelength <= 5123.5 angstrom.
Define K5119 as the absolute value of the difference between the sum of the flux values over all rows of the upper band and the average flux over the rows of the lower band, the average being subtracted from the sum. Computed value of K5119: 49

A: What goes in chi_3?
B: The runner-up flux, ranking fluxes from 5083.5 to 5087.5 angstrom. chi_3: 6.079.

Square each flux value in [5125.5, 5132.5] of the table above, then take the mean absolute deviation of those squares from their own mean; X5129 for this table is 3.1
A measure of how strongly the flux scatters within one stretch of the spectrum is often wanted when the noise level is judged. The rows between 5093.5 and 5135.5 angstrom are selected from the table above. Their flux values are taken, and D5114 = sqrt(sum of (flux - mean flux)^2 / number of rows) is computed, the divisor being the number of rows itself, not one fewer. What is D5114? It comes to 0.32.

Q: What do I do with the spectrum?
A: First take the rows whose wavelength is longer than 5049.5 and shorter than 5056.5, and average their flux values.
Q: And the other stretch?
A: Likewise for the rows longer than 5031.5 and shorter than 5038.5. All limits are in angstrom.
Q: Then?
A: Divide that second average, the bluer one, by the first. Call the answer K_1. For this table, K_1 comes 0.98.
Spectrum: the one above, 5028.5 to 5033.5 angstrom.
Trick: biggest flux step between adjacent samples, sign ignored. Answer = 0.54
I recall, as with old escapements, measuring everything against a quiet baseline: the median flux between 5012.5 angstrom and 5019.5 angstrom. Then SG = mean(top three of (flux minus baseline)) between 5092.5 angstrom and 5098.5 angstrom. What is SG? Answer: 0.82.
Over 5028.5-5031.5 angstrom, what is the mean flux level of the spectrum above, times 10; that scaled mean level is 63.2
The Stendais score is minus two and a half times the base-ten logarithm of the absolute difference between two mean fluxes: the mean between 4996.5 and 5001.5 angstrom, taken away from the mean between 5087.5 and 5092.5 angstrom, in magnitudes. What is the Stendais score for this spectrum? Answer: 1.6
